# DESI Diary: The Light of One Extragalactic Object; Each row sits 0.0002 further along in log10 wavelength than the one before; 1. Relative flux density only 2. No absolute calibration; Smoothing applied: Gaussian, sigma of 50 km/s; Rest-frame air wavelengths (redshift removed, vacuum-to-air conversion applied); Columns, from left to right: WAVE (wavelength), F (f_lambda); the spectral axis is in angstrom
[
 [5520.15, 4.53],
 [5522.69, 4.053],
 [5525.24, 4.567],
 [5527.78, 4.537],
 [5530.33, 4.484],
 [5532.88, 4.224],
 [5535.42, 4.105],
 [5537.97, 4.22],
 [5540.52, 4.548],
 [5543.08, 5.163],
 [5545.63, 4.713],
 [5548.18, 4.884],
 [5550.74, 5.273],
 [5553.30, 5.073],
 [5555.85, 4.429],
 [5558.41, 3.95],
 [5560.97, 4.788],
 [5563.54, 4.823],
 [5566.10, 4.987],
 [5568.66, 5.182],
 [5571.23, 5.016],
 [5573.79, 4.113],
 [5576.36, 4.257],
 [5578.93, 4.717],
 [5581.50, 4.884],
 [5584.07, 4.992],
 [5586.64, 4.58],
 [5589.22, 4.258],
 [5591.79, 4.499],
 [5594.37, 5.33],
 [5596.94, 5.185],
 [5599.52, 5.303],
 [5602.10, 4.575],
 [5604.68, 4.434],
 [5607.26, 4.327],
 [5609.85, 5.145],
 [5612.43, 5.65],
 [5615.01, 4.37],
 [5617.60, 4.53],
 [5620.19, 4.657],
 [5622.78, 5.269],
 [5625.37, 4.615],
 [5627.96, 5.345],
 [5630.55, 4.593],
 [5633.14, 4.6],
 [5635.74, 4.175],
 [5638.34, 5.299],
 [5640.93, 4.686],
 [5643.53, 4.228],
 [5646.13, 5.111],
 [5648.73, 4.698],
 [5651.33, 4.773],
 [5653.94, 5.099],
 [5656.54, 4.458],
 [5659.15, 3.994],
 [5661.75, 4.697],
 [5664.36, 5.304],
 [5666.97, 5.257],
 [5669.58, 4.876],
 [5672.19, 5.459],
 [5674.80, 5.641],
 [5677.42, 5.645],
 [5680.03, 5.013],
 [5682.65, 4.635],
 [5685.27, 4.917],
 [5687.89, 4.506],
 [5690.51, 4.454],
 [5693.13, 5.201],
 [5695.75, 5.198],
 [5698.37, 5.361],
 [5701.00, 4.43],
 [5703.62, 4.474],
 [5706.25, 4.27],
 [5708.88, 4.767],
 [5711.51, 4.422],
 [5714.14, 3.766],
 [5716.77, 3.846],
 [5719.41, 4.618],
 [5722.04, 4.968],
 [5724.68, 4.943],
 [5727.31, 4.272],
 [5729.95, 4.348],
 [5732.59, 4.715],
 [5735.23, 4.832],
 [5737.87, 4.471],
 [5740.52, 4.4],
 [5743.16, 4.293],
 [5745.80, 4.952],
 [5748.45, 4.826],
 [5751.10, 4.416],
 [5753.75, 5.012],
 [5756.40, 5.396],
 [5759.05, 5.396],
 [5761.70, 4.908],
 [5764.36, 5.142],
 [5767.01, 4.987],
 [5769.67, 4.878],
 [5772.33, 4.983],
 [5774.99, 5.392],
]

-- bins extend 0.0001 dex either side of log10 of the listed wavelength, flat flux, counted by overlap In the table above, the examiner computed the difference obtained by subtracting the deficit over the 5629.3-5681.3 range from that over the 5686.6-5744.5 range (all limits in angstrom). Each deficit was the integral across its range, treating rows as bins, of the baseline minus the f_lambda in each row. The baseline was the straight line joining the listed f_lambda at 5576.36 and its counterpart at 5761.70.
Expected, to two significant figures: 28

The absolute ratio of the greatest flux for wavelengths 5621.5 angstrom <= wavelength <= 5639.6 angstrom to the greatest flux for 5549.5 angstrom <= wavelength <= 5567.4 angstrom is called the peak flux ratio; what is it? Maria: 1.01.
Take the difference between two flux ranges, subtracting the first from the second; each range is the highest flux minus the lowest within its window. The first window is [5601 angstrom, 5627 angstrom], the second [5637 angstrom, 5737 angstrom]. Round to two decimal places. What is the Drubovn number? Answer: 0.56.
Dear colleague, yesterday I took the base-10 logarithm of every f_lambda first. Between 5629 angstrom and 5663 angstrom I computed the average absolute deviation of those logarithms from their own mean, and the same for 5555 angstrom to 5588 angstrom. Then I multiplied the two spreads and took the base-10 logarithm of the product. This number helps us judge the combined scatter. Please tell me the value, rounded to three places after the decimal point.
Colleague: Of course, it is -3.103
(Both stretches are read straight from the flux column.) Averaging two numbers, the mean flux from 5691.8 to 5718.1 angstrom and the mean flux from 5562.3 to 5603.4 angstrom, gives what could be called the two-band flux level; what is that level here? 4.68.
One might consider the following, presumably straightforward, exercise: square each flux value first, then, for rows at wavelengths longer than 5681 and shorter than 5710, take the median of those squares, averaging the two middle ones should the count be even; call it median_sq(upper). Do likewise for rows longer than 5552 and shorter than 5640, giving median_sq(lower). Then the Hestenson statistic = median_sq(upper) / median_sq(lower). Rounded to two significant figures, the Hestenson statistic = 0.98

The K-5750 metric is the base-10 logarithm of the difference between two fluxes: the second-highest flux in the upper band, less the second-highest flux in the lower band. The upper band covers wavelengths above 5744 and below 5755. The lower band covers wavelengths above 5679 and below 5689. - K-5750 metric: -1.5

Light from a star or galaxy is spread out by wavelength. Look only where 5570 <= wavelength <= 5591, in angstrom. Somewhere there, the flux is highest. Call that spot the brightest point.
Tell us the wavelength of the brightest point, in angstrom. 5571.23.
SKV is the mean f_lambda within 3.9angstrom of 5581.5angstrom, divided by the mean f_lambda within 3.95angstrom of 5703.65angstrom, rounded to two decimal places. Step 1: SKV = 1.11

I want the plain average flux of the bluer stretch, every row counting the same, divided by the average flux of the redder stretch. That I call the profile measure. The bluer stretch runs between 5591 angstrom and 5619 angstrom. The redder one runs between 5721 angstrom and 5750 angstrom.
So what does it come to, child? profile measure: 1.05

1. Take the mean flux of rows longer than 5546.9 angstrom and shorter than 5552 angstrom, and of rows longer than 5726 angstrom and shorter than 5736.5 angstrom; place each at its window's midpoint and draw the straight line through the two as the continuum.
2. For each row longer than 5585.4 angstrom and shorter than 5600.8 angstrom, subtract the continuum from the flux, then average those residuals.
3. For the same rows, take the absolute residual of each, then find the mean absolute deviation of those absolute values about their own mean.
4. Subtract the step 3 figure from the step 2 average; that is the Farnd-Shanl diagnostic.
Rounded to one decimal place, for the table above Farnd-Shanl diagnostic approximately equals -0.2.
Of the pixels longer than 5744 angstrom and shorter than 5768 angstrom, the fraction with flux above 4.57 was 0.89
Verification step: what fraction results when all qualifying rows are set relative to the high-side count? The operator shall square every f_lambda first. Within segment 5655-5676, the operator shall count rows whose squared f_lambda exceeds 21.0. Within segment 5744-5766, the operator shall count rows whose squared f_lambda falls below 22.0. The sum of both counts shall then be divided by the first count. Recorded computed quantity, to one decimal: 1.2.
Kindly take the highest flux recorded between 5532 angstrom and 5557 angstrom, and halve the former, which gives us 2.64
